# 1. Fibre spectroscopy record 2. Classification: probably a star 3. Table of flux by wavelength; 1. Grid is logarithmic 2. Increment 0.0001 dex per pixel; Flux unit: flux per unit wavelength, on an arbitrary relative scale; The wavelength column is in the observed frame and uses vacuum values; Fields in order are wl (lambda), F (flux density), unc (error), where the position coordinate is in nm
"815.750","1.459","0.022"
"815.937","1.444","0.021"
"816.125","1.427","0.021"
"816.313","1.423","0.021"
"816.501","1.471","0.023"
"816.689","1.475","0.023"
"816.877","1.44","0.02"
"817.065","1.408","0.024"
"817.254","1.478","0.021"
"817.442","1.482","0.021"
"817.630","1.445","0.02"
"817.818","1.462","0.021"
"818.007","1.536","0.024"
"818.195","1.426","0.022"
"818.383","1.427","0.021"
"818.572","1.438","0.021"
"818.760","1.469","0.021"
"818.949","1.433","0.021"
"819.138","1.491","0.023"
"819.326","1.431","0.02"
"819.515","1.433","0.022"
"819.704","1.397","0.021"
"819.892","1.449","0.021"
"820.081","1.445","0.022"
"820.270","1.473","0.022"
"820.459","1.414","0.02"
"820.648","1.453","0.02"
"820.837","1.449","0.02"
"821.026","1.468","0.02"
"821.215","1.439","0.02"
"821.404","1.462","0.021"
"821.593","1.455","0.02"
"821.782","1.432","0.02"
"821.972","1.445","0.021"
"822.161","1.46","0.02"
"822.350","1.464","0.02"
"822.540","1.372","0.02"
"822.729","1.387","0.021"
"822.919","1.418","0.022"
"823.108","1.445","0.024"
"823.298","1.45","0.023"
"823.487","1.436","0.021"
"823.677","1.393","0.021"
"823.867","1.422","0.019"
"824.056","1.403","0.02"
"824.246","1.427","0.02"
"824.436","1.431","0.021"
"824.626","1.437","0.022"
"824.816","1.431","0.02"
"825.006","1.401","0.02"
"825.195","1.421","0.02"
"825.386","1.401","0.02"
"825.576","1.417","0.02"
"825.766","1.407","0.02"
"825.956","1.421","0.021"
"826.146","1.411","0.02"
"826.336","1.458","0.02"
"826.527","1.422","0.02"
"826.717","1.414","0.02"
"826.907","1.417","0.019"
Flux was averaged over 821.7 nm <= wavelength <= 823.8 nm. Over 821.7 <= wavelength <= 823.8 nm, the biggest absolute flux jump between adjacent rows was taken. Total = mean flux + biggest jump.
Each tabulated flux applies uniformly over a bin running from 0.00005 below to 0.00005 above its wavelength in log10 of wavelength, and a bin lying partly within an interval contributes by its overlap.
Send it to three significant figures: 1.52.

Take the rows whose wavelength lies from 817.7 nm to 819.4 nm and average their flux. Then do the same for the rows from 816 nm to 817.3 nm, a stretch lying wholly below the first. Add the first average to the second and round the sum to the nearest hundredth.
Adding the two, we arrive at 2.90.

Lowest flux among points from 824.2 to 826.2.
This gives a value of 1.401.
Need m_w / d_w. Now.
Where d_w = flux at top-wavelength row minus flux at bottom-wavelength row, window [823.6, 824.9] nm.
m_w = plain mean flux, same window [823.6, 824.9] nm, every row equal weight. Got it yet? 37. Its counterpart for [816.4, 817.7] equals -56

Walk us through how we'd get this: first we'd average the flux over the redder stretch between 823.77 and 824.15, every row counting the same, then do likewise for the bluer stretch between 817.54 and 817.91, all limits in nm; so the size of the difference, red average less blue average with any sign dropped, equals 0.041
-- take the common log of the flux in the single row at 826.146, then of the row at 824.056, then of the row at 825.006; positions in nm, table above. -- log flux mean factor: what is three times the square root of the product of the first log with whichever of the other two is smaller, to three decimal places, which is 0.444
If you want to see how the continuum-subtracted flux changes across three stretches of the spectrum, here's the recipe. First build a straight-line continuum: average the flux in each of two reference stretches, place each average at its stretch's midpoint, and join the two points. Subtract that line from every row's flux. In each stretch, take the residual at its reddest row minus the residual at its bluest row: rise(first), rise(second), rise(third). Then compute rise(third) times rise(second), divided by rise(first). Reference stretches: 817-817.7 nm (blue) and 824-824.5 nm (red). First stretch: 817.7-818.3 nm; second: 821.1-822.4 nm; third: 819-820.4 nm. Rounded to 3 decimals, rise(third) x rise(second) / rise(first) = 0.011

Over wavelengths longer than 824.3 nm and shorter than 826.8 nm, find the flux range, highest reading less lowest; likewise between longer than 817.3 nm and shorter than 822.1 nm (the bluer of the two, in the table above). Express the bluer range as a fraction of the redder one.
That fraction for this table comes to 2.4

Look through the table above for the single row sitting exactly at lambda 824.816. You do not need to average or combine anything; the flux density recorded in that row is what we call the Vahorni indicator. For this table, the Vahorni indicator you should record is 1.431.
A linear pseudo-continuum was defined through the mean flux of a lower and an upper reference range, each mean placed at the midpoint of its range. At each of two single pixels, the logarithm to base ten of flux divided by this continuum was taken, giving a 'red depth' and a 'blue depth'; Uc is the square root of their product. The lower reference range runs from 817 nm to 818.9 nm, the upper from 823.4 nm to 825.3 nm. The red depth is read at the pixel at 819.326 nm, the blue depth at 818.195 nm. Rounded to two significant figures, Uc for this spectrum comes 0.0069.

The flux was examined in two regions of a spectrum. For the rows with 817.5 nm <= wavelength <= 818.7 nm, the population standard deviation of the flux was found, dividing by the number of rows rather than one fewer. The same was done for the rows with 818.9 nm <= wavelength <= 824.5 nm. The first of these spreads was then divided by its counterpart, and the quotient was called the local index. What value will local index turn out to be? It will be 1.4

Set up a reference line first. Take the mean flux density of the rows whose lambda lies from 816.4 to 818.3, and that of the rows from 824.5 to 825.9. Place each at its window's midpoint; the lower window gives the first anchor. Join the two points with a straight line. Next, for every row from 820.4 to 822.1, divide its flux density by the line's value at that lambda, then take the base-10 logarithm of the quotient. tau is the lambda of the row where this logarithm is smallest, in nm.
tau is 820.459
